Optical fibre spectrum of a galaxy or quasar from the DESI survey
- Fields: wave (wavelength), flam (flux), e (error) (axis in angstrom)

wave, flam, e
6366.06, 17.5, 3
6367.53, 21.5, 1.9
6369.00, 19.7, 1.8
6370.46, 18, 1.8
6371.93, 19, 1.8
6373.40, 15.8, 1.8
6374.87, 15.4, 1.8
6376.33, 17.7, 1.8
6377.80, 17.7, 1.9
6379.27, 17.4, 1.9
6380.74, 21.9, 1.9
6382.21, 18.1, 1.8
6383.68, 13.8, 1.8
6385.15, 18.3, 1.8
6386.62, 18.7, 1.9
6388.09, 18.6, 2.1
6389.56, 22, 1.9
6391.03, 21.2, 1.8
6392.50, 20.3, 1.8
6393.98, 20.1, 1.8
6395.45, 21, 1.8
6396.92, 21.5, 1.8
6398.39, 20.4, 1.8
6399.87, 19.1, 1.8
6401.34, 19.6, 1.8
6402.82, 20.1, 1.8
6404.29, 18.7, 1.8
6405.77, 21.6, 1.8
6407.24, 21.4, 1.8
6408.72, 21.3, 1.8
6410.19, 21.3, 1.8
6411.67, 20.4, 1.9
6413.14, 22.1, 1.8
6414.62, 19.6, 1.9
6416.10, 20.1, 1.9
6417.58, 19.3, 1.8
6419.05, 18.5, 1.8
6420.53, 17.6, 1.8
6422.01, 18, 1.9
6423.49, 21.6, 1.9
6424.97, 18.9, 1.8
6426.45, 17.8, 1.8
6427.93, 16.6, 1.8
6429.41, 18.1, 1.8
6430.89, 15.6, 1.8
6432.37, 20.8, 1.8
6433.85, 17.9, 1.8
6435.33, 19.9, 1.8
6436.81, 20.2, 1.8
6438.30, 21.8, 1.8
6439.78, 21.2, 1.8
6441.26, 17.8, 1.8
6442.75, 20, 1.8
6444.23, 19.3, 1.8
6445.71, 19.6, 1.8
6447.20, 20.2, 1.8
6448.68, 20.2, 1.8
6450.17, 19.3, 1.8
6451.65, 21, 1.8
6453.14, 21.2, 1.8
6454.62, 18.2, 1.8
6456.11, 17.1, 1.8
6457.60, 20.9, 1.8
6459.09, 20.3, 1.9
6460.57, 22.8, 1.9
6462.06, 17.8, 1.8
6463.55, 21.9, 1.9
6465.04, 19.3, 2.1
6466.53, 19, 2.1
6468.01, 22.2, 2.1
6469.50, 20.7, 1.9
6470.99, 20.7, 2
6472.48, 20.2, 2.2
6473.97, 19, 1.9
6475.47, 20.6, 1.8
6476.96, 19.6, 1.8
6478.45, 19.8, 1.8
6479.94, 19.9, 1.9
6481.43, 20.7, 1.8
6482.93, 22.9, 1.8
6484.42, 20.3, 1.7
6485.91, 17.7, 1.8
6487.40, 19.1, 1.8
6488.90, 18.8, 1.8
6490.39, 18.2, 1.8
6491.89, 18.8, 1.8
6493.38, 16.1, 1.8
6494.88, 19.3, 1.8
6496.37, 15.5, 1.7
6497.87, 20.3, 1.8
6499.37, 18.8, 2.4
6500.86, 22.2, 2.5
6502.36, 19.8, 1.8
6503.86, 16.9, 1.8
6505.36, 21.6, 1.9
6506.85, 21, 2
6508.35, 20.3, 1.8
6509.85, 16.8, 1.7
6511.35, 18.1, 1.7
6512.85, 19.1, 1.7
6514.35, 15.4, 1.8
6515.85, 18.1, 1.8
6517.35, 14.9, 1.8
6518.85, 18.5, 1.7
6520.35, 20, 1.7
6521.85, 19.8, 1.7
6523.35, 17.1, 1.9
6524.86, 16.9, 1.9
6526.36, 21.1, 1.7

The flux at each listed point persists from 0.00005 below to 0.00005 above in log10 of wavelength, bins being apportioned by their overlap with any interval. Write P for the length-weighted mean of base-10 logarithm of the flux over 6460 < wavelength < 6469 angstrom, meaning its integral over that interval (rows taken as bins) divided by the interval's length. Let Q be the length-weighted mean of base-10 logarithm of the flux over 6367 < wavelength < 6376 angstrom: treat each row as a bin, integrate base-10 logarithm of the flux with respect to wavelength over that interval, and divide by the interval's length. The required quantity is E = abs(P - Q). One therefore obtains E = 0.05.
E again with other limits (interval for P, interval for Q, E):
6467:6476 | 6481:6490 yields 0.02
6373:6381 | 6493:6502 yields 0.03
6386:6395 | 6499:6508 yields 0.00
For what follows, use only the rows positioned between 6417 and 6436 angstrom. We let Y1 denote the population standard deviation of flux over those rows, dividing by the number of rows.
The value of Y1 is 1.56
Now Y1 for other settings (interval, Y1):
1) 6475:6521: 1.92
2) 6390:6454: 1.47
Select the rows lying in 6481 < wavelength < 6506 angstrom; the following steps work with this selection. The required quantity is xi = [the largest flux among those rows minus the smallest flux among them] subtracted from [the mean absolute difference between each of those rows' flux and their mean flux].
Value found -5.8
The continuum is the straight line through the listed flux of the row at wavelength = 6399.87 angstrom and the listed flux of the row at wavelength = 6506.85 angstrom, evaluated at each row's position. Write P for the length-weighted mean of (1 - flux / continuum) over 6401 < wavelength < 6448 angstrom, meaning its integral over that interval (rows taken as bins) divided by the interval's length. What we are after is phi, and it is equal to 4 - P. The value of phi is 4.00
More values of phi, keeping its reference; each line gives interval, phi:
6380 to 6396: 4.03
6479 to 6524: 3.90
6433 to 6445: 4.00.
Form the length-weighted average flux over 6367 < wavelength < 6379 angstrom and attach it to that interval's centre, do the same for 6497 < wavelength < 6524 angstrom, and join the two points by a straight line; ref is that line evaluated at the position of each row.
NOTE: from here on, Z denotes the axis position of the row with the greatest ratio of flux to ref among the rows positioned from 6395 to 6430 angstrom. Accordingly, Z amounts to 6413.14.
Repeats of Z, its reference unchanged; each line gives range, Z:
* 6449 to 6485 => 6460.57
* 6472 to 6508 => 6482.93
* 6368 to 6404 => 6389.56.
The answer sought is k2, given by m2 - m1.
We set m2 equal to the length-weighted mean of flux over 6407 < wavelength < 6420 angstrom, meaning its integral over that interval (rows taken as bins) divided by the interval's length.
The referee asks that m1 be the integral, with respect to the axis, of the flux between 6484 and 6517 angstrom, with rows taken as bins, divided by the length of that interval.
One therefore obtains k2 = 1.7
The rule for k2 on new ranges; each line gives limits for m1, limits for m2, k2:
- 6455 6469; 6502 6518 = -1.8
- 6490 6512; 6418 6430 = -0.5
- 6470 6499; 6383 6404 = 0.3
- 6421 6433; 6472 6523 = 0.7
